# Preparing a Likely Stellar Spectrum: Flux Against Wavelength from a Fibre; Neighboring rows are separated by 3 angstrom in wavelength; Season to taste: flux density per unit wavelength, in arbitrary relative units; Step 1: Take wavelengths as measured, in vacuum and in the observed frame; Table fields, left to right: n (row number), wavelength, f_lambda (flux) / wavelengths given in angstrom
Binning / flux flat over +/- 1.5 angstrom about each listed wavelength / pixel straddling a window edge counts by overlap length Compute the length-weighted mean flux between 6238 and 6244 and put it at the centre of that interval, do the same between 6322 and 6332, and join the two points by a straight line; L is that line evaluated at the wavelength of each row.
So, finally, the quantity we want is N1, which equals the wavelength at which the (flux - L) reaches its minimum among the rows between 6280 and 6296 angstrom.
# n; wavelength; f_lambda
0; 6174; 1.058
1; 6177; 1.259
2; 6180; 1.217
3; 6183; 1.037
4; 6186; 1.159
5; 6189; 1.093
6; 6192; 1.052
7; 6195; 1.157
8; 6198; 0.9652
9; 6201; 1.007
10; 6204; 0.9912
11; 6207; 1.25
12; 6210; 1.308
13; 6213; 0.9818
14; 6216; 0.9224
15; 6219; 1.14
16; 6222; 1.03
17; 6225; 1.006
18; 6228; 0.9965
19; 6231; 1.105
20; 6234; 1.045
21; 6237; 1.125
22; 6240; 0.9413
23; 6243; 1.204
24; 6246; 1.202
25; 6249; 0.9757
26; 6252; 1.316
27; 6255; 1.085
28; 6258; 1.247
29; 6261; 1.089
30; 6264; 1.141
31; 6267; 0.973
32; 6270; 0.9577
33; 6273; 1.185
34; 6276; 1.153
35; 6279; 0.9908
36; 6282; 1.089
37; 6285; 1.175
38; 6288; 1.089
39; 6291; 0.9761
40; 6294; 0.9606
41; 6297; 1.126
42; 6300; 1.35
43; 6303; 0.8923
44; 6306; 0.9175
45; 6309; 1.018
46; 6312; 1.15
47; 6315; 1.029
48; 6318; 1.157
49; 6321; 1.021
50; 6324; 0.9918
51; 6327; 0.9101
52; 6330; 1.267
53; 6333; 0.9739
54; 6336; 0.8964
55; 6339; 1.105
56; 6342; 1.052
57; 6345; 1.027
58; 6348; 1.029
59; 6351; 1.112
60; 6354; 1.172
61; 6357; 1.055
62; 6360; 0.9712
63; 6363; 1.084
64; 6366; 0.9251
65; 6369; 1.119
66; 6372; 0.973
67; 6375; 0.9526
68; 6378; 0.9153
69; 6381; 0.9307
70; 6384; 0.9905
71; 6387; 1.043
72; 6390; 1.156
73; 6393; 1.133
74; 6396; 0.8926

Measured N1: 6294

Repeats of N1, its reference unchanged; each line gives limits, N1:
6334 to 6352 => 6336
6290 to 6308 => 6303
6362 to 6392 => 6378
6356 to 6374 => 6366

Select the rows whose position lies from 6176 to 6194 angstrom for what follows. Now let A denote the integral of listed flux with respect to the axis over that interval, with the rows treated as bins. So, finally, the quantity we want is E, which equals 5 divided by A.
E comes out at 0.245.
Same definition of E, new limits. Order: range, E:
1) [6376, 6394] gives 0.272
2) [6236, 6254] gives 0.247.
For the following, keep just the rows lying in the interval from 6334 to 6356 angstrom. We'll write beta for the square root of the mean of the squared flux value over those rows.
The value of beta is 1.06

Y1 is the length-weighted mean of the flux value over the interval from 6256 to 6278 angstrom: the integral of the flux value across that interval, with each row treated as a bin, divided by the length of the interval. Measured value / 1.10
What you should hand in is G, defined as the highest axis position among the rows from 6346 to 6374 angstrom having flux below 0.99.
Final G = 6372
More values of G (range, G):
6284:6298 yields 6294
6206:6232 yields 6216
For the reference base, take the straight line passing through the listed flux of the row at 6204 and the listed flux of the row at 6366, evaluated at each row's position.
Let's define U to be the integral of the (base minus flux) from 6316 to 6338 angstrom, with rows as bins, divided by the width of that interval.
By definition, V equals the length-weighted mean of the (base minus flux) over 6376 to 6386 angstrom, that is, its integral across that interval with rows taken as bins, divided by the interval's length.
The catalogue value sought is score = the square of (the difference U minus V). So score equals 0.0036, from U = -0.092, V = -0.03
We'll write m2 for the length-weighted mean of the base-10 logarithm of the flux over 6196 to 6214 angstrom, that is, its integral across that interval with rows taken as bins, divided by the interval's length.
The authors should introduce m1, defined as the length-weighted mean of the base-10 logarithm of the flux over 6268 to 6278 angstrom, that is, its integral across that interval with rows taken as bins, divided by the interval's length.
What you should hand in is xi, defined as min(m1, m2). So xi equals 0.034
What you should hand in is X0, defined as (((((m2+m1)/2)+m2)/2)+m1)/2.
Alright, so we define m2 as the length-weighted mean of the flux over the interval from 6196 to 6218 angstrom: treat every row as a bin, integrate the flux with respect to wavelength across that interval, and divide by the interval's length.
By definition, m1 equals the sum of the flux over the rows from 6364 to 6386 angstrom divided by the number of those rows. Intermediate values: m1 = 0.97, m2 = 1.06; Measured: 1.01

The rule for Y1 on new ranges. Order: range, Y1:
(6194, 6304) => 1.09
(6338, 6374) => 1.05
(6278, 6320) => 1.07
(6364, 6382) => 0.97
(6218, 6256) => 1.09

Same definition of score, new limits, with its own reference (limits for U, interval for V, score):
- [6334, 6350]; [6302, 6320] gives 0.0000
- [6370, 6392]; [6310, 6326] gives 0.0014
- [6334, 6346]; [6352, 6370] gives 0.0020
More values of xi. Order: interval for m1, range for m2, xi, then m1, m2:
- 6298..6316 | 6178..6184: 0.022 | 0.02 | 0.058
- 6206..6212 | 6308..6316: 0.029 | 0.10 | 0.029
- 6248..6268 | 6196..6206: 0.003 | 0.05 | 0.003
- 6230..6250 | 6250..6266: 0.035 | 0.03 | 0.064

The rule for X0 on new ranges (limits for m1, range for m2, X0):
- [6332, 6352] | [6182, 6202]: 1.04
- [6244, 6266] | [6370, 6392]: 1.09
